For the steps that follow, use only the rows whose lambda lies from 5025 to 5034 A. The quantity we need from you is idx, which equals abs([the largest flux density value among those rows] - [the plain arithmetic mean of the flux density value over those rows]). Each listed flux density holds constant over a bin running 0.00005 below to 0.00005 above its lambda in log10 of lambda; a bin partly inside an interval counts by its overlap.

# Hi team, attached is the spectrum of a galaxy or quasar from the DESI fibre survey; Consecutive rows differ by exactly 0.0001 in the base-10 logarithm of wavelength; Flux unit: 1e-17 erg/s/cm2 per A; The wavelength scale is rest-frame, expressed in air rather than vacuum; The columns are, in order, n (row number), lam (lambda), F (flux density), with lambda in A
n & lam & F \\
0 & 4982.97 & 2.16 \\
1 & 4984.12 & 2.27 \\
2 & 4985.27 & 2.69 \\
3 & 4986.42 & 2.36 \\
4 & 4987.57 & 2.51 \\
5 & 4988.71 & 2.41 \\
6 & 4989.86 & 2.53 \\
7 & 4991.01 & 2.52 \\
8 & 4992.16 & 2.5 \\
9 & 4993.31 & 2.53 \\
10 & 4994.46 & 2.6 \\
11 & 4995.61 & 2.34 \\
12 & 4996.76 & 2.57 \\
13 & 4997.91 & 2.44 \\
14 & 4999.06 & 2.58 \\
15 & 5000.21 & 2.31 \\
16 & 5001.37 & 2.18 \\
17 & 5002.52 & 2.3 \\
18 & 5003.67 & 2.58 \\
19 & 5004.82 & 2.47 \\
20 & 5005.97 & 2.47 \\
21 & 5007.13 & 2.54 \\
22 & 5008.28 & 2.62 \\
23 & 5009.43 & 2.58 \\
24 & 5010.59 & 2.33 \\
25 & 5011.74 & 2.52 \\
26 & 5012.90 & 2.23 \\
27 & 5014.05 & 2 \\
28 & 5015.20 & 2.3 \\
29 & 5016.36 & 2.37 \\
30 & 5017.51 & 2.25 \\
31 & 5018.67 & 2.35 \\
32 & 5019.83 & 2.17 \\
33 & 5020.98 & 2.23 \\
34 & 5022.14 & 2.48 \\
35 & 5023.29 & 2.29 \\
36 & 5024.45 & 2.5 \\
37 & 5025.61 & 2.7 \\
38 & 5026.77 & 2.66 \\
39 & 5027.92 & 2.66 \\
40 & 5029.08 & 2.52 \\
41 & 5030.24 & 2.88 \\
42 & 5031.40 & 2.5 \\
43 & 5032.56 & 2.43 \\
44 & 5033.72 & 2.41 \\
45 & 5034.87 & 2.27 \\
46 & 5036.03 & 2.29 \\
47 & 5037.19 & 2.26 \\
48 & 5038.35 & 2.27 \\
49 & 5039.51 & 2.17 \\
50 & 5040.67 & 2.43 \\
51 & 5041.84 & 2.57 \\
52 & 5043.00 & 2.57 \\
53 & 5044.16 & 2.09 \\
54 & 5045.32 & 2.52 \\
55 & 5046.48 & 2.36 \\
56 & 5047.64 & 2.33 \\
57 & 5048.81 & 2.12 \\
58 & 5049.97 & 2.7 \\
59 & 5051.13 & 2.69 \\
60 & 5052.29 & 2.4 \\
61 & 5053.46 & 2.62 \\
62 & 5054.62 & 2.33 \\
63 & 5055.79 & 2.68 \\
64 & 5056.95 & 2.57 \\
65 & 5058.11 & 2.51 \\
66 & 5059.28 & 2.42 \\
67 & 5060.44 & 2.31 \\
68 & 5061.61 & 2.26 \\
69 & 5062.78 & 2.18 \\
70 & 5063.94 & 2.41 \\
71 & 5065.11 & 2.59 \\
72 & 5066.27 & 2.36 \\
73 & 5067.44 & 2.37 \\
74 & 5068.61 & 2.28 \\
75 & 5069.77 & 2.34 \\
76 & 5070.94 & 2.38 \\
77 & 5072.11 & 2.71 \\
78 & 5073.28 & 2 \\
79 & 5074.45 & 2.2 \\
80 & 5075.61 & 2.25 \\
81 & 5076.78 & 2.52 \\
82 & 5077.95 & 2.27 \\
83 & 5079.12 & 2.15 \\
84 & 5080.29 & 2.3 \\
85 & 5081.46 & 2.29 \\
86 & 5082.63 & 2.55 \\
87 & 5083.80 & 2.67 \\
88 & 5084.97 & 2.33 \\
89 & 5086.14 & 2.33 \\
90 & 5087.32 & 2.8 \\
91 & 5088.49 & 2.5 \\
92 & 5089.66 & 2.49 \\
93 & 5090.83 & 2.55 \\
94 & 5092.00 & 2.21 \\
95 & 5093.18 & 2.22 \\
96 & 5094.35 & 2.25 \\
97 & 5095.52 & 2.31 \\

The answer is 0.285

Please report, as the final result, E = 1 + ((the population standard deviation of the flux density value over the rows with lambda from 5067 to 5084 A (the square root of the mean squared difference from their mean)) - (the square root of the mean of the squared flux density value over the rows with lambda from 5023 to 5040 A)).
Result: -1.28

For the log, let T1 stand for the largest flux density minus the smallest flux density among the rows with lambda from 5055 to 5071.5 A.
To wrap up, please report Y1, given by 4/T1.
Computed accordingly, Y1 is 8.0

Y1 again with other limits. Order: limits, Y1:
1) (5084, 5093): 6.8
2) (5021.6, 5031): 6.8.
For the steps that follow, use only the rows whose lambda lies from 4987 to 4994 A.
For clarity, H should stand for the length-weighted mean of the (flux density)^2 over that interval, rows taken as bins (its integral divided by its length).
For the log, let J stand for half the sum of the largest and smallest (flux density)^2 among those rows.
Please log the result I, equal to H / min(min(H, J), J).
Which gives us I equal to 1.026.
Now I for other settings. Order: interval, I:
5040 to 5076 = 1.026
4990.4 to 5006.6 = 1.051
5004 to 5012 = 1.023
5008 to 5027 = 1.008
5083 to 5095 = 1.000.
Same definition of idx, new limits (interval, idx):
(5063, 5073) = 0.280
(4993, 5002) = 0.156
